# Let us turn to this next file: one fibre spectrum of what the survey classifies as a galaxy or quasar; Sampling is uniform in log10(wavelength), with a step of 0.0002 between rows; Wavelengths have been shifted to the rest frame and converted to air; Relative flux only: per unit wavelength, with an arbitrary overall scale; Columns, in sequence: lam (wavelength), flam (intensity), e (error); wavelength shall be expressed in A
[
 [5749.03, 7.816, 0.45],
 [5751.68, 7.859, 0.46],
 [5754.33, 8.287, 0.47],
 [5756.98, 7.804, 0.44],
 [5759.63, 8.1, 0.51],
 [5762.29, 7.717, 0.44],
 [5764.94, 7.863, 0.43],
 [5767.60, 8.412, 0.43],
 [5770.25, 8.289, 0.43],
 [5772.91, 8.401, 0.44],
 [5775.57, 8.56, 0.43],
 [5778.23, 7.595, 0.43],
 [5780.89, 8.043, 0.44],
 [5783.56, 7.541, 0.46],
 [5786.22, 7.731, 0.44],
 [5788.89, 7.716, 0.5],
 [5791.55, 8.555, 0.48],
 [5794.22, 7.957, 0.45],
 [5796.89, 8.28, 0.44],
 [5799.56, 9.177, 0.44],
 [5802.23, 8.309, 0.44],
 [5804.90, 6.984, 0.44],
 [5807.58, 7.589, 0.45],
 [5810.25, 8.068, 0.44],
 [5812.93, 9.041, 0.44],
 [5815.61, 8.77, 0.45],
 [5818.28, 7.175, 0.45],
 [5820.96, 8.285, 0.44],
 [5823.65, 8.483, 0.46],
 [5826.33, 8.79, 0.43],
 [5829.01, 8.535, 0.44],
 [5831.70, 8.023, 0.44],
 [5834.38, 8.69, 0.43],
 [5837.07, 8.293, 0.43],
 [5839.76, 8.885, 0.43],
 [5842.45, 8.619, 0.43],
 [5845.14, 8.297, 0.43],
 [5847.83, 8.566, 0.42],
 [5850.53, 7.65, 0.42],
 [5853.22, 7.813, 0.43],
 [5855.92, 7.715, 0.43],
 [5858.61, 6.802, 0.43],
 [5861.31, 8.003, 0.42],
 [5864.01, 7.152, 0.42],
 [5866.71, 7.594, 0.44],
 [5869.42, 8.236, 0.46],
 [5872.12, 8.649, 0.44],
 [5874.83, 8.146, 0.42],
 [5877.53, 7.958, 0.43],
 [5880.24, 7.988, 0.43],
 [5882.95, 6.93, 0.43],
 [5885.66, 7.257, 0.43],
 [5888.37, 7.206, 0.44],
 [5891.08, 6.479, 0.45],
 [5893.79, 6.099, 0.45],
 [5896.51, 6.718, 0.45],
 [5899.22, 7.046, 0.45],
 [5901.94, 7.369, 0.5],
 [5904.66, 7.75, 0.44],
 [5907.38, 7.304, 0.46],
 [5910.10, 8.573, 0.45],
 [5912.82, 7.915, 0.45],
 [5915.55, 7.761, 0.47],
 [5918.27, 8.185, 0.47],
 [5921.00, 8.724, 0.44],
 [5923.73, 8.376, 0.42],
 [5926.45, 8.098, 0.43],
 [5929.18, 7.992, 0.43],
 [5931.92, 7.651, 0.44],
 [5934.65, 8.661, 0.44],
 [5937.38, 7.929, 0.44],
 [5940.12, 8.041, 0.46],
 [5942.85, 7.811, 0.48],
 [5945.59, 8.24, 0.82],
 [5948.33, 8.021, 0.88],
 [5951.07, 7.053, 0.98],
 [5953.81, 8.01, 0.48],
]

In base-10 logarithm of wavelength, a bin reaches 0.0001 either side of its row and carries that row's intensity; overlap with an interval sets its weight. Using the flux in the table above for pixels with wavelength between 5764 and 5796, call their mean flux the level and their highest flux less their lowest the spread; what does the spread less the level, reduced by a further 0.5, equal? -7.54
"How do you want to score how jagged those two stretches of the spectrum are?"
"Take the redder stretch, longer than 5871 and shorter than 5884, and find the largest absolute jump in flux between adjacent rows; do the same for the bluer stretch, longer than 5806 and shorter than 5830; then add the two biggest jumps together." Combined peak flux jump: 2.7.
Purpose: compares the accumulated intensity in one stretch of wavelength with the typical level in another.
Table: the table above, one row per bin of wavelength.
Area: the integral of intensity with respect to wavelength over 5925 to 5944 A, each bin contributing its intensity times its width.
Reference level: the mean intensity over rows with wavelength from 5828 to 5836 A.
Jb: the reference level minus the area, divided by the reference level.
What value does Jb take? -17.2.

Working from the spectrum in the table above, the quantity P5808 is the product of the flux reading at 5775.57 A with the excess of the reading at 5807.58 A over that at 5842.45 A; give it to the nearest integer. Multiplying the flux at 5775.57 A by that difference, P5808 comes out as -9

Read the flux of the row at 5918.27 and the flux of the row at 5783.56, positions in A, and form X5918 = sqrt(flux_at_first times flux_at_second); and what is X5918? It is 7.86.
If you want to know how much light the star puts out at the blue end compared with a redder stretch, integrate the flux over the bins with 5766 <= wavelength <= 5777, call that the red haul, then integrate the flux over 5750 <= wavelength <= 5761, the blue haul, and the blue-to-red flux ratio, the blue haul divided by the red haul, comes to 0.95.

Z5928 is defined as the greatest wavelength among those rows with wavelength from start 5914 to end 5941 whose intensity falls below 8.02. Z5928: 5937.38 A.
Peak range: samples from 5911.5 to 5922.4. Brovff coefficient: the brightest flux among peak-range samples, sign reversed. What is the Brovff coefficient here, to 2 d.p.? -8.72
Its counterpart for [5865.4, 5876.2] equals -8.65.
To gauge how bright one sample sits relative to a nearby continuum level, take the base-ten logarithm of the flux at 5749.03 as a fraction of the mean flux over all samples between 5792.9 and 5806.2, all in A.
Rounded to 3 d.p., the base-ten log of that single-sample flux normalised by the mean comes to -0.018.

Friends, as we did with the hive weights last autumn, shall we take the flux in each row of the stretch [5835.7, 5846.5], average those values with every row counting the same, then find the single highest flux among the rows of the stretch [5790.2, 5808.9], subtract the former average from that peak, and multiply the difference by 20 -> 13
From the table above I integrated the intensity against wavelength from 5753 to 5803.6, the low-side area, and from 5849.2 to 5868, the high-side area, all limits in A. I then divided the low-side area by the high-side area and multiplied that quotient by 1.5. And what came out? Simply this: 4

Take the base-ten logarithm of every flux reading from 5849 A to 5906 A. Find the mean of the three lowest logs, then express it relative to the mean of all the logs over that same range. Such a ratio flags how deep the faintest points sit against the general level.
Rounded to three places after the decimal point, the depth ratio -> 0.928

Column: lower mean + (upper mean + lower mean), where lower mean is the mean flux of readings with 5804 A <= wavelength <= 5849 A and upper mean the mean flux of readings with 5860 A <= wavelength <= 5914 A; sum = 24.1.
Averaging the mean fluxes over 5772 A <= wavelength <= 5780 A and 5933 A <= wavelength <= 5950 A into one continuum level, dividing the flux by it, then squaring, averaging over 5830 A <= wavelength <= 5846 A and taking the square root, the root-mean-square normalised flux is 1.04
